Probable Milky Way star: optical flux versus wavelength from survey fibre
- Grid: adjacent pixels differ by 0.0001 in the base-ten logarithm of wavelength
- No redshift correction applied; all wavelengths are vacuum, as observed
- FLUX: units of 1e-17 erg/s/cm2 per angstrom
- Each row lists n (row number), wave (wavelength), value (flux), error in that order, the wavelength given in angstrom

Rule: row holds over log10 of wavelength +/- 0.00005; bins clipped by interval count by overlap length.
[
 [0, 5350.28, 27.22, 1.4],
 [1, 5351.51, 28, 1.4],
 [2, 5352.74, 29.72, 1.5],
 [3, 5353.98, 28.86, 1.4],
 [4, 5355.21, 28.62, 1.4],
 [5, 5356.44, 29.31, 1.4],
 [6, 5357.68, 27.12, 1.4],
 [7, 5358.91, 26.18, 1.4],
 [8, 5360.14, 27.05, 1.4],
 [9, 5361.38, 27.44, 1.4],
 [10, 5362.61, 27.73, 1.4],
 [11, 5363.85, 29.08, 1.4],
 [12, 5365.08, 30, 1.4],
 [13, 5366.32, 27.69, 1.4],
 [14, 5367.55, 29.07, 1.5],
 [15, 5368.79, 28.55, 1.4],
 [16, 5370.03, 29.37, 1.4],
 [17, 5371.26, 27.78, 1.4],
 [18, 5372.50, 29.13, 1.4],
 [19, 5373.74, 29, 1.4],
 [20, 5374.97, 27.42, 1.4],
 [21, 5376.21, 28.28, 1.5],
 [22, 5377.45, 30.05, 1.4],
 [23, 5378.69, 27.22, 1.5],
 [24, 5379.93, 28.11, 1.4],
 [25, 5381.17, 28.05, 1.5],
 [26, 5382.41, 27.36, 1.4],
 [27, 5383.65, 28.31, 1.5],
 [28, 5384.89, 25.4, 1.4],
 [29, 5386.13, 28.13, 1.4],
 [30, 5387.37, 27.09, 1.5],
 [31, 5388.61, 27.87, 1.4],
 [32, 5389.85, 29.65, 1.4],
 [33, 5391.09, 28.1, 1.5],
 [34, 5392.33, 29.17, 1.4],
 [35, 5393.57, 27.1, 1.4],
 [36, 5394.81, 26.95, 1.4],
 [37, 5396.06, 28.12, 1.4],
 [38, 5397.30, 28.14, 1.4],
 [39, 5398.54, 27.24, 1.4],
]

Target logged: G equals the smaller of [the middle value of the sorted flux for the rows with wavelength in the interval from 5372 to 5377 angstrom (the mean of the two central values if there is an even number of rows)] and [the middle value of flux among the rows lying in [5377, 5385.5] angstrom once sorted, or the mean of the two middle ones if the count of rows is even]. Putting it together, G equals 28.05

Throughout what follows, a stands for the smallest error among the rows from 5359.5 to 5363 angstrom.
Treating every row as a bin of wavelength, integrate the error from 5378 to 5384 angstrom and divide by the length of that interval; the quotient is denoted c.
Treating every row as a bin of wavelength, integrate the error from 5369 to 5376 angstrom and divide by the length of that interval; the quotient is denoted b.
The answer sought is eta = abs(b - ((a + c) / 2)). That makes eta 0.022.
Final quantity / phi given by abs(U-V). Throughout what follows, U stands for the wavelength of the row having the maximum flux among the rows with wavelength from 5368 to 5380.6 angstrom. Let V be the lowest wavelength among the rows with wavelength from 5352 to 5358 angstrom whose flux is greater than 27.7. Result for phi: 24.7 angstrom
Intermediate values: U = 5377.45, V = 5352.74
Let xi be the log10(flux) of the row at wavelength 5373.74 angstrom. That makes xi 1.462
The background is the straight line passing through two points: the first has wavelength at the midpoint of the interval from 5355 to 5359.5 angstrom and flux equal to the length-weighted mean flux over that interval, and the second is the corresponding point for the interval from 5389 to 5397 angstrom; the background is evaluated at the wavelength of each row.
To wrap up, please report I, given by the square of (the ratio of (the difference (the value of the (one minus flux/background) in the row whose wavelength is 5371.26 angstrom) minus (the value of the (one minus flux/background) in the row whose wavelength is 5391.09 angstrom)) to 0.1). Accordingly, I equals 0.00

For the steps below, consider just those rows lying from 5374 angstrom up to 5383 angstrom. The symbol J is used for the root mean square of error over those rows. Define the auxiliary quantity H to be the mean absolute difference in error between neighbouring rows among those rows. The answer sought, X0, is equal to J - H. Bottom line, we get 1.344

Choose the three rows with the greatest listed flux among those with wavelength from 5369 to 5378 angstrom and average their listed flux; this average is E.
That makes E 29.5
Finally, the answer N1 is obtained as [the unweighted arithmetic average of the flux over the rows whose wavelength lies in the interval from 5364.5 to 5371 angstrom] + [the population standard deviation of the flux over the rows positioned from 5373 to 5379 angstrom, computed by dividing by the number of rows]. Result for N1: 30.0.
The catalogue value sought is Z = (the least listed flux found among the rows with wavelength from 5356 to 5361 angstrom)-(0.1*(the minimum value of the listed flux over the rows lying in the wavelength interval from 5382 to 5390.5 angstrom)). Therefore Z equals 23.6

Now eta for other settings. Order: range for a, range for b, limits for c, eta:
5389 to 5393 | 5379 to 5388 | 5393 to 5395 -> 0.044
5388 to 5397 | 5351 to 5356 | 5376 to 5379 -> 0.003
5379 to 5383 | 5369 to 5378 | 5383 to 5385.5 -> 0.011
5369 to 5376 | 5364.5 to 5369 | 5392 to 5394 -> 0.026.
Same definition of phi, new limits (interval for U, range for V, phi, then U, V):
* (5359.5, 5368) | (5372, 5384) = 7.4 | 5365.08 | 5372.50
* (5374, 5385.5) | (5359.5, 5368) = 14.8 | 5377.45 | 5362.61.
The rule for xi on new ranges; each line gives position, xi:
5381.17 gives 1.448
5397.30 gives 1.449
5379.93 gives 1.449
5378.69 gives 1.435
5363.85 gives 1.464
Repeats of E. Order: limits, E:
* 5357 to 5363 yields 27.4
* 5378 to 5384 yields 28.2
